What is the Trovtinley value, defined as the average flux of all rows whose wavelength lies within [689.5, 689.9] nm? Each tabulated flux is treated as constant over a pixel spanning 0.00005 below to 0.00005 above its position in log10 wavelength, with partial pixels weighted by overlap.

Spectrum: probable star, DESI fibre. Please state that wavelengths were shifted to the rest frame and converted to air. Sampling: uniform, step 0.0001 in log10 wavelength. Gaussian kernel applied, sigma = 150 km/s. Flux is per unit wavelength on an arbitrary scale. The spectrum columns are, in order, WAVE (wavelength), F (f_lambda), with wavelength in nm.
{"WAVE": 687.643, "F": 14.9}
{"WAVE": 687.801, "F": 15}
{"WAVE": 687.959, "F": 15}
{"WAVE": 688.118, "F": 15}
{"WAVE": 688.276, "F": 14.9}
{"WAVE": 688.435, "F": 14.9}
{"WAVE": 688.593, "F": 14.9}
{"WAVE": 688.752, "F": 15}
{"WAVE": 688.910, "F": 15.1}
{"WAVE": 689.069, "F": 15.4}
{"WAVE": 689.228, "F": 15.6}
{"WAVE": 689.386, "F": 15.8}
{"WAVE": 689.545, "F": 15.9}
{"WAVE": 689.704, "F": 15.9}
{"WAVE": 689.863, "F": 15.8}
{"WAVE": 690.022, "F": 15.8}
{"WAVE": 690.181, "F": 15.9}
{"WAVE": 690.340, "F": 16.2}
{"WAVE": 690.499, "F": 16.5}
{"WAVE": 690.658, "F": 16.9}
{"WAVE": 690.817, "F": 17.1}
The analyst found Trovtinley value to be 15.9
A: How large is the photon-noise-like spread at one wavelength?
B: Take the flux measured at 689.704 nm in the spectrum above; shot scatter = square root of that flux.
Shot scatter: 3.99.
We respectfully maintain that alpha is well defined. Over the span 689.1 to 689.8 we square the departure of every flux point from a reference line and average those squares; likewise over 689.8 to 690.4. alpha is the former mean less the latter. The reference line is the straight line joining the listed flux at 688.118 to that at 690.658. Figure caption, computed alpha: -0.27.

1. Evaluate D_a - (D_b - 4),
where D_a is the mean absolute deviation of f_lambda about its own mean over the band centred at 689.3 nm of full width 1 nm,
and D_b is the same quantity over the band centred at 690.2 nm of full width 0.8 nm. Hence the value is 4.00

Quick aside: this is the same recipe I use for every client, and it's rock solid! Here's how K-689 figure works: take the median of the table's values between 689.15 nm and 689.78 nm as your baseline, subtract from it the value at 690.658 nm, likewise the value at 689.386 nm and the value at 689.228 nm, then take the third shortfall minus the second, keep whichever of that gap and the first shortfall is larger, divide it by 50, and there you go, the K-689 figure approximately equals 0.0040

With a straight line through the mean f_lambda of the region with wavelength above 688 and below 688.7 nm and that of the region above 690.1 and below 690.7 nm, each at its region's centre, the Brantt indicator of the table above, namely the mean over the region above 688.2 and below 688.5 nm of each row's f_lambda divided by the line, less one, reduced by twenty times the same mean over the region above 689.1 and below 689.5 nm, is -0.14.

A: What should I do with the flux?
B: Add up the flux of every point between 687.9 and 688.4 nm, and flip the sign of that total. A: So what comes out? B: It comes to -44.9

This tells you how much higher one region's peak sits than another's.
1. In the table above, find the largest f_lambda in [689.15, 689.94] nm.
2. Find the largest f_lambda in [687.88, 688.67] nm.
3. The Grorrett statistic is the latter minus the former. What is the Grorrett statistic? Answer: -0.90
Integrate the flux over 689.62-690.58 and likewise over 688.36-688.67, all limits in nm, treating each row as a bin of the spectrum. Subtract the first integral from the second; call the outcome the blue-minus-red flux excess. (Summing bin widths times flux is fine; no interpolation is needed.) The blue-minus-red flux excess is -11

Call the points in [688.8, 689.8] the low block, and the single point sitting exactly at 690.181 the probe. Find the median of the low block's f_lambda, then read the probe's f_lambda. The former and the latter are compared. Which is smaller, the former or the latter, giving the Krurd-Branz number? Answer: 15.7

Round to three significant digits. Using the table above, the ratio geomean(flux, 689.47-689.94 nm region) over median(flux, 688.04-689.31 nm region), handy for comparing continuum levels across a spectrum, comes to 1.06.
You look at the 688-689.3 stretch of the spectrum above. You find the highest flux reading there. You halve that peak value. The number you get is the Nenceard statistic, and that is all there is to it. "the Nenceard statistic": 7.8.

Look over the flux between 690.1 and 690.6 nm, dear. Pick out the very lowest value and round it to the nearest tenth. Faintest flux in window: 15.9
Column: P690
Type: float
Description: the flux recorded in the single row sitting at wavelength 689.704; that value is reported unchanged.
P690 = 15.9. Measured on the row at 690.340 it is 16.2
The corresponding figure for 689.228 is 15.6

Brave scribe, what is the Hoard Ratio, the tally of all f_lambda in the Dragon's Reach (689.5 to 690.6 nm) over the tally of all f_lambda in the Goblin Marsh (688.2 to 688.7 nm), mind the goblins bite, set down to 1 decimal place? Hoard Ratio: 2.5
